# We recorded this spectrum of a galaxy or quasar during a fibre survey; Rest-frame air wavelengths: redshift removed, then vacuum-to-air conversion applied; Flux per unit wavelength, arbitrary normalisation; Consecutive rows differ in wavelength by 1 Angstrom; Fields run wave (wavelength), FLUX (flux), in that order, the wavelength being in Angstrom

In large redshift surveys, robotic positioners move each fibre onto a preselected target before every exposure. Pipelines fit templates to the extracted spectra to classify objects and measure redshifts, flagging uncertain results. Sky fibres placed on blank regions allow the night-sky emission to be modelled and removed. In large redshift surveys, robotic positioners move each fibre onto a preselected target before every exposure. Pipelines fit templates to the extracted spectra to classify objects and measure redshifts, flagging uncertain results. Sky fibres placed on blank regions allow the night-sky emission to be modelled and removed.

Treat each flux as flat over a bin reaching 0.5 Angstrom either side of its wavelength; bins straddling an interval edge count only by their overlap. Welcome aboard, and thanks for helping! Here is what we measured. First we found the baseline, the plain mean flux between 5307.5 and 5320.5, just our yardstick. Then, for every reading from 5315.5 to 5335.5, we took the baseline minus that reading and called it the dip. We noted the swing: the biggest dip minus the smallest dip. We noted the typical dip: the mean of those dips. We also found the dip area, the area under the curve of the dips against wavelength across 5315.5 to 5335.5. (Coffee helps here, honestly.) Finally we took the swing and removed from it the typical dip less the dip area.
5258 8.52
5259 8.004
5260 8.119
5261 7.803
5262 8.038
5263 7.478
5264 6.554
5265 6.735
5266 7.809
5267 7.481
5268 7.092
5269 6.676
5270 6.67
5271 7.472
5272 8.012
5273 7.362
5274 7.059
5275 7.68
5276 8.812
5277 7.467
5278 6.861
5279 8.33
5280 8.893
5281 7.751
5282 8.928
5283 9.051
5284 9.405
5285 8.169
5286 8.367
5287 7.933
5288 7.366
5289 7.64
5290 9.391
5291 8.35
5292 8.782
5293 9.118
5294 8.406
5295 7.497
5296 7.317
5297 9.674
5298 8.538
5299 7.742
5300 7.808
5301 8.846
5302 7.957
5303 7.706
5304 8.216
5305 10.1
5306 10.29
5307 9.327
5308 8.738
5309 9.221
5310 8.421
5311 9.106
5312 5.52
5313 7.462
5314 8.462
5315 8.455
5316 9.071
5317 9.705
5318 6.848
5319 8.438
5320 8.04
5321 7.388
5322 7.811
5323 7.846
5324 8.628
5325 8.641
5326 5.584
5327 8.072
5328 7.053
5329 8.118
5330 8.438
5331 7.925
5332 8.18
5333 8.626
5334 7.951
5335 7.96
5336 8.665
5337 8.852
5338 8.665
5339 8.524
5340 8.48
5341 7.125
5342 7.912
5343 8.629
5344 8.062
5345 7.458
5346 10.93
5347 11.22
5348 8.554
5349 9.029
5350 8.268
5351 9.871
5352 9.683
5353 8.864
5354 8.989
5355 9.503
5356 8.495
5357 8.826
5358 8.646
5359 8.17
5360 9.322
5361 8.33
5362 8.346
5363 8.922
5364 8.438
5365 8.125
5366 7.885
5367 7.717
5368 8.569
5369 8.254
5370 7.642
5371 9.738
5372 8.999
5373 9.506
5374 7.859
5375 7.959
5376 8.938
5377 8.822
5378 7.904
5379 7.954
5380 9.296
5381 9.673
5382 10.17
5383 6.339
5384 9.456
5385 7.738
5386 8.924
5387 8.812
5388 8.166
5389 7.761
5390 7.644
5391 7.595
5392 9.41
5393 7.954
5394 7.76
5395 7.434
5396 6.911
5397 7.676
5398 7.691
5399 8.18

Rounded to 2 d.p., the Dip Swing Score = 8.91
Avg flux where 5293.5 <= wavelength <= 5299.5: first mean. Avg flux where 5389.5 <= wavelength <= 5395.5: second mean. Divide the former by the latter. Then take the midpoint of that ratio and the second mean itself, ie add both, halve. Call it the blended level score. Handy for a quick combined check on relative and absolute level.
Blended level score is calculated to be 4.50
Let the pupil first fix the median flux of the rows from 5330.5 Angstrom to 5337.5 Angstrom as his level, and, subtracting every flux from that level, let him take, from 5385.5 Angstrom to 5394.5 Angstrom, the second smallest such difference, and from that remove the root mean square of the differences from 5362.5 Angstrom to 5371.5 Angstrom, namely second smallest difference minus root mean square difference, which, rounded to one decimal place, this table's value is -1.4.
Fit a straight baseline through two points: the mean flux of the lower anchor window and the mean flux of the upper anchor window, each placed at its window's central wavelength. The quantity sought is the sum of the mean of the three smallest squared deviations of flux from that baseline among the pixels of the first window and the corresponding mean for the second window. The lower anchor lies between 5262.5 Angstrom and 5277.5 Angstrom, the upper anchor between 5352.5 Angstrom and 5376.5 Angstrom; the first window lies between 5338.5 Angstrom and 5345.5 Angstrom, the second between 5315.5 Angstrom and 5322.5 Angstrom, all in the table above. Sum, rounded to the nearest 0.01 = 0.14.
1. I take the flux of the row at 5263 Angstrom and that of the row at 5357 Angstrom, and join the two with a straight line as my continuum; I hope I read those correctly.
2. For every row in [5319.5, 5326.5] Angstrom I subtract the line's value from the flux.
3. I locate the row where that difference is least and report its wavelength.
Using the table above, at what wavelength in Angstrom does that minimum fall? 5326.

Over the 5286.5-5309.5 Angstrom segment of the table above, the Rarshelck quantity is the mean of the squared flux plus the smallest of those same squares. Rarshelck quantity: 127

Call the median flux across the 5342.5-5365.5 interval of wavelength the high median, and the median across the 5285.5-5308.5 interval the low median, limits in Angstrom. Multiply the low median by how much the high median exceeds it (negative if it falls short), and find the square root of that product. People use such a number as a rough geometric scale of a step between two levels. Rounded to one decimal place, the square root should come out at 1.5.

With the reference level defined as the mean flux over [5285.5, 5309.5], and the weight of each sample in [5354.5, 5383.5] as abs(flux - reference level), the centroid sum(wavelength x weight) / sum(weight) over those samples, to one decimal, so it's 5372.6 Angstrom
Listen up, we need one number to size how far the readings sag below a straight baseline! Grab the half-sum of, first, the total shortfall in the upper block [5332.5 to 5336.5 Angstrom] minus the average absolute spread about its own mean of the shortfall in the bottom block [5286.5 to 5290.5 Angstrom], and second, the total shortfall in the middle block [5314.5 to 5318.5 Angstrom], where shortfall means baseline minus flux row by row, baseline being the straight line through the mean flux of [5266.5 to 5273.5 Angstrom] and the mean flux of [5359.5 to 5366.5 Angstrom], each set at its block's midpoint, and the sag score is -2.0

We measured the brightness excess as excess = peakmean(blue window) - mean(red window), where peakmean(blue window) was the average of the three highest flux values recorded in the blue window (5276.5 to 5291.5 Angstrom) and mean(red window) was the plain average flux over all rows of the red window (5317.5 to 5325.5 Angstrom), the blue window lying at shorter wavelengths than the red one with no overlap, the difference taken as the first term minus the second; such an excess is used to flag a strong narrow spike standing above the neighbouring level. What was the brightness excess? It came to 1.3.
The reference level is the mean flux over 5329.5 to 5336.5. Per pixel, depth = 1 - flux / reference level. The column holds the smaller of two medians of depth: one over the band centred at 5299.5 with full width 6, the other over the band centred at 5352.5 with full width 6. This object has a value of -0.12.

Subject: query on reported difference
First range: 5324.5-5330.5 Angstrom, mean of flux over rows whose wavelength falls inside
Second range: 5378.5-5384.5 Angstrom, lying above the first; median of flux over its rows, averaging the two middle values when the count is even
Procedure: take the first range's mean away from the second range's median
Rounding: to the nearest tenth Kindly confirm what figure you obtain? 1.7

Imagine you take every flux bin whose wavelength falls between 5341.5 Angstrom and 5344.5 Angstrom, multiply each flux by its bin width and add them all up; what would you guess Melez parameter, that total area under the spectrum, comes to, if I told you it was 24.6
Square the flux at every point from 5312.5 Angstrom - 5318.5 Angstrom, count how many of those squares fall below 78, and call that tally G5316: 4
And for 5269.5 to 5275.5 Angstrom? 6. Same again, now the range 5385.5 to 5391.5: 5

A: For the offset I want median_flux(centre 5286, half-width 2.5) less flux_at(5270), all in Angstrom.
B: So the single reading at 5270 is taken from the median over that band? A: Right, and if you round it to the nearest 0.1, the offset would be 1.5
